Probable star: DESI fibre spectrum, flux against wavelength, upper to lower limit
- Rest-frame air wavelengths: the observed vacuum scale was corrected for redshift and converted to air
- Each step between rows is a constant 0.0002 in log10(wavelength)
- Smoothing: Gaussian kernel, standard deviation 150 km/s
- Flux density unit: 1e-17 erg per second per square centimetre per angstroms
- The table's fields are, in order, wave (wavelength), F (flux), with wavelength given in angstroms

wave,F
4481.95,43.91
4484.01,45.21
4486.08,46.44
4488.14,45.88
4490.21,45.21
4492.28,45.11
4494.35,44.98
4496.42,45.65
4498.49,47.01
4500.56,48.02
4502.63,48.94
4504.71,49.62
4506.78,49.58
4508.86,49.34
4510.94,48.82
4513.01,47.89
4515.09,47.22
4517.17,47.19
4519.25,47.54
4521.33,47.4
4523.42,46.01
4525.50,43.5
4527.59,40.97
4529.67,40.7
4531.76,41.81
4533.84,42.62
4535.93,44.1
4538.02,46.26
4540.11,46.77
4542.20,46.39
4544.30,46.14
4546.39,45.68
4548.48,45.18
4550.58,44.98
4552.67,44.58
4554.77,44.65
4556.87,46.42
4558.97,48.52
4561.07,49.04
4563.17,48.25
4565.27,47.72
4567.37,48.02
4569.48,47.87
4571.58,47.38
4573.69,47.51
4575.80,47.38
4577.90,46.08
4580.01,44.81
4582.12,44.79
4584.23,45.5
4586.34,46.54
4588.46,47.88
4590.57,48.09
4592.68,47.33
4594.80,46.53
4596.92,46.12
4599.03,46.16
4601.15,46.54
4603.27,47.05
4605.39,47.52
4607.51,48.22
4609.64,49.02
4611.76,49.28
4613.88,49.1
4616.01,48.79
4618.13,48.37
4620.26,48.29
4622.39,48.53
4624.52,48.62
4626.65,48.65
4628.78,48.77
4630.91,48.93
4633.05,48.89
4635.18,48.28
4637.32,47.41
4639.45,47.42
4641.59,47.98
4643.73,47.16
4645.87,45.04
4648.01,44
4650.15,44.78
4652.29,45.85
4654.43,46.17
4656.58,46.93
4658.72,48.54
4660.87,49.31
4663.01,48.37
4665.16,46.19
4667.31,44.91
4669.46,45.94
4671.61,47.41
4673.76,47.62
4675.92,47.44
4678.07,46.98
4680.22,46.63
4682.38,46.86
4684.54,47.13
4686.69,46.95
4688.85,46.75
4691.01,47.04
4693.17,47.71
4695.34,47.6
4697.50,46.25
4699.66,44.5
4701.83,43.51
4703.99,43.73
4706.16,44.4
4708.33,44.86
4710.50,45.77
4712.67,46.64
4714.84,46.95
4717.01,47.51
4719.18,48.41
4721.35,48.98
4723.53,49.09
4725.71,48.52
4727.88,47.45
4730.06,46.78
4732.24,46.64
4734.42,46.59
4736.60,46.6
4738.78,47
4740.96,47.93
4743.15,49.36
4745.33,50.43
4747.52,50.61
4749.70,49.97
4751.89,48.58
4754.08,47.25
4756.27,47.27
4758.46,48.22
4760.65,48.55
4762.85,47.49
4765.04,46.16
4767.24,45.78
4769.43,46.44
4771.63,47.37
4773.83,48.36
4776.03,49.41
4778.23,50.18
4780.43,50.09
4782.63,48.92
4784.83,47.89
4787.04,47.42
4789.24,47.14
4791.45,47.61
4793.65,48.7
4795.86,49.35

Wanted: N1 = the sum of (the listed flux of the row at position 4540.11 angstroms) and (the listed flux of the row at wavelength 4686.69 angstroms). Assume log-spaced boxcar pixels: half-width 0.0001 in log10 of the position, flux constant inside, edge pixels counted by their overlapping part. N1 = 93.7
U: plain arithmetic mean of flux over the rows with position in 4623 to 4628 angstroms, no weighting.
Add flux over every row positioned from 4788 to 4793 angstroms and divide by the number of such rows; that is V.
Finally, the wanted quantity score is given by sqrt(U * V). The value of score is 48.0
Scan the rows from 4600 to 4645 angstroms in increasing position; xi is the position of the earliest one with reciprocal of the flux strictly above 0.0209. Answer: 4601.15 angstroms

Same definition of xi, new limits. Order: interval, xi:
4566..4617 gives 4571.58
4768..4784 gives 4769.43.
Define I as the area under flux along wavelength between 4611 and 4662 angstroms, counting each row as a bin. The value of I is 2433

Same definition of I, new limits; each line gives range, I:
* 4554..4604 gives 2347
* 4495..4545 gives 2311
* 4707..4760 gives 2534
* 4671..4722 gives 2374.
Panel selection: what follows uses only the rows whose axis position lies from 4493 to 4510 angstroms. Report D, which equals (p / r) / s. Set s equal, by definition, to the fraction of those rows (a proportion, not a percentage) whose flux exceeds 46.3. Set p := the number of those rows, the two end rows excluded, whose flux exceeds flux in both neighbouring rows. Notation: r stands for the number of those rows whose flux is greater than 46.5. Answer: 0.22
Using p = 1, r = 6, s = 0.75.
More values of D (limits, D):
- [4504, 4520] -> 0.00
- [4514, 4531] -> 0.50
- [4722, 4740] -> 0.00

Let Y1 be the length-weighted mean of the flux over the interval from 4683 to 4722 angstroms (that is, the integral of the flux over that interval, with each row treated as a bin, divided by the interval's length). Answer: 46.4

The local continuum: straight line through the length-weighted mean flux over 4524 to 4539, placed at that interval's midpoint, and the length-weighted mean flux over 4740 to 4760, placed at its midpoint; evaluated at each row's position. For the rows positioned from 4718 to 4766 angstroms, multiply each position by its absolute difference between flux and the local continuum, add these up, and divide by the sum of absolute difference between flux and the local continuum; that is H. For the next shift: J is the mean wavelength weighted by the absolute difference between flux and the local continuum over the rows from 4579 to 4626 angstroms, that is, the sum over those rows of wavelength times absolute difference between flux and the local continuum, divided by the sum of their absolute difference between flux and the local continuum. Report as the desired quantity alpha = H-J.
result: 138.9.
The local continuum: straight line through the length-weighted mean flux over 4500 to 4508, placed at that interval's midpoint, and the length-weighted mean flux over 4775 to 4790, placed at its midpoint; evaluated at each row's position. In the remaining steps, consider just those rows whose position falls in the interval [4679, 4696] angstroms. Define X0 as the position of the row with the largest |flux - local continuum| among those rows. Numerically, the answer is 4680.22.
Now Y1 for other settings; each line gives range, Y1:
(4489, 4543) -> 46.1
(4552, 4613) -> 47.1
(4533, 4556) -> 45.2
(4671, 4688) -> 47.1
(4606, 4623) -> 48.7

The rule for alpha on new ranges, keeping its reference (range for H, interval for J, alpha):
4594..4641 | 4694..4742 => -96.7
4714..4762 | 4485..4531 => 232.8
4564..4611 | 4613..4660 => -44.5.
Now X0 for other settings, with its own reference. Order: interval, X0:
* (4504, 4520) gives 4517.17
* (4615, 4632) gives 4620.26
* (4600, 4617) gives 4601.15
